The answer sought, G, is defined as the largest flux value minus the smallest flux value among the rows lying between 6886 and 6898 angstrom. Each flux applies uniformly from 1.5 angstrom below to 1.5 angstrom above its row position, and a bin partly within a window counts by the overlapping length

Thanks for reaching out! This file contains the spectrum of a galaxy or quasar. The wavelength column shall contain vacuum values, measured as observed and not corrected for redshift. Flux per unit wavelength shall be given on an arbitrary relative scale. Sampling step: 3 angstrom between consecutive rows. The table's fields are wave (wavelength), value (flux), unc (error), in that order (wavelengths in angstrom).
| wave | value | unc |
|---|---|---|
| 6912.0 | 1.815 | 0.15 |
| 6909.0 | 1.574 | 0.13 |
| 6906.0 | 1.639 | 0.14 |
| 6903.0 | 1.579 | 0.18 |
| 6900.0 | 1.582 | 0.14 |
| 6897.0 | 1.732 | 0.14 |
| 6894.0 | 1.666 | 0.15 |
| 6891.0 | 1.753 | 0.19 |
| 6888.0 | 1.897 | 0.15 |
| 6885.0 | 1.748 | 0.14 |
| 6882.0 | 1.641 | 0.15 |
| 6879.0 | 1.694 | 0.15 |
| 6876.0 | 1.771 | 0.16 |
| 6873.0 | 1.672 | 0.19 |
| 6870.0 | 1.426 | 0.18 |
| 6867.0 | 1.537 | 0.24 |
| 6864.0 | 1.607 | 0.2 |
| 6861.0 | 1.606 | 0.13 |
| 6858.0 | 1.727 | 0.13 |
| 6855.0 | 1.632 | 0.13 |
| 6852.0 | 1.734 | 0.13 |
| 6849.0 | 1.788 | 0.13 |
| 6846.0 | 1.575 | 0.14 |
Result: 0.231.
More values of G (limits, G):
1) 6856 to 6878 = 0.345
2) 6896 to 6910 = 0.158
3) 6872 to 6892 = 0.256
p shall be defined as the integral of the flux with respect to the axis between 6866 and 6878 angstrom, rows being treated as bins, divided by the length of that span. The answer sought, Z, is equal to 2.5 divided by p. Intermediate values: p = 1.61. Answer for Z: 1.55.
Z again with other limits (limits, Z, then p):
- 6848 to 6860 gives 1.46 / 1.71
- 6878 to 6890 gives 1.43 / 1.75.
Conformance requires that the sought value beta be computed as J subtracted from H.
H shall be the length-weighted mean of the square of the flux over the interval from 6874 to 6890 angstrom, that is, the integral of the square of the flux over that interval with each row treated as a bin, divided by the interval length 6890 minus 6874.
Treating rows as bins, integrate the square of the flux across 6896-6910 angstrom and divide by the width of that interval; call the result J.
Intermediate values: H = 3.06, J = 2.62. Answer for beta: 0.4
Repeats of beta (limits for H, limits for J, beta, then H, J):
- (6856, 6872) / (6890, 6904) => -0.2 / 2.52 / 2.77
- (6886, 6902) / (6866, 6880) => 0.3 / 2.98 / 2.64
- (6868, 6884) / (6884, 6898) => -0.4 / 2.71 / 3.11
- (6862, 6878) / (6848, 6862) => -0.3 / 2.59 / 2.89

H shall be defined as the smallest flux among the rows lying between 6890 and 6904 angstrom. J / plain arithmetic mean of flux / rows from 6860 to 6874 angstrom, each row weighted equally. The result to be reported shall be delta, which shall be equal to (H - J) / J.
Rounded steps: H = 1.579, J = 1.57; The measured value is 0.01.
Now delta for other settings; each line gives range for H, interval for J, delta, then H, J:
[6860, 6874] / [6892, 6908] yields -0.13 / 1.426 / 1.64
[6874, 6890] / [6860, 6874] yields 0.05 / 1.641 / 1.57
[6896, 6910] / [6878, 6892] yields -0.10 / 1.574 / 1.75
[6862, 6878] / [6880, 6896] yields -0.18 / 1.426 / 1.74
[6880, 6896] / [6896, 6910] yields 0.01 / 1.641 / 1.62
